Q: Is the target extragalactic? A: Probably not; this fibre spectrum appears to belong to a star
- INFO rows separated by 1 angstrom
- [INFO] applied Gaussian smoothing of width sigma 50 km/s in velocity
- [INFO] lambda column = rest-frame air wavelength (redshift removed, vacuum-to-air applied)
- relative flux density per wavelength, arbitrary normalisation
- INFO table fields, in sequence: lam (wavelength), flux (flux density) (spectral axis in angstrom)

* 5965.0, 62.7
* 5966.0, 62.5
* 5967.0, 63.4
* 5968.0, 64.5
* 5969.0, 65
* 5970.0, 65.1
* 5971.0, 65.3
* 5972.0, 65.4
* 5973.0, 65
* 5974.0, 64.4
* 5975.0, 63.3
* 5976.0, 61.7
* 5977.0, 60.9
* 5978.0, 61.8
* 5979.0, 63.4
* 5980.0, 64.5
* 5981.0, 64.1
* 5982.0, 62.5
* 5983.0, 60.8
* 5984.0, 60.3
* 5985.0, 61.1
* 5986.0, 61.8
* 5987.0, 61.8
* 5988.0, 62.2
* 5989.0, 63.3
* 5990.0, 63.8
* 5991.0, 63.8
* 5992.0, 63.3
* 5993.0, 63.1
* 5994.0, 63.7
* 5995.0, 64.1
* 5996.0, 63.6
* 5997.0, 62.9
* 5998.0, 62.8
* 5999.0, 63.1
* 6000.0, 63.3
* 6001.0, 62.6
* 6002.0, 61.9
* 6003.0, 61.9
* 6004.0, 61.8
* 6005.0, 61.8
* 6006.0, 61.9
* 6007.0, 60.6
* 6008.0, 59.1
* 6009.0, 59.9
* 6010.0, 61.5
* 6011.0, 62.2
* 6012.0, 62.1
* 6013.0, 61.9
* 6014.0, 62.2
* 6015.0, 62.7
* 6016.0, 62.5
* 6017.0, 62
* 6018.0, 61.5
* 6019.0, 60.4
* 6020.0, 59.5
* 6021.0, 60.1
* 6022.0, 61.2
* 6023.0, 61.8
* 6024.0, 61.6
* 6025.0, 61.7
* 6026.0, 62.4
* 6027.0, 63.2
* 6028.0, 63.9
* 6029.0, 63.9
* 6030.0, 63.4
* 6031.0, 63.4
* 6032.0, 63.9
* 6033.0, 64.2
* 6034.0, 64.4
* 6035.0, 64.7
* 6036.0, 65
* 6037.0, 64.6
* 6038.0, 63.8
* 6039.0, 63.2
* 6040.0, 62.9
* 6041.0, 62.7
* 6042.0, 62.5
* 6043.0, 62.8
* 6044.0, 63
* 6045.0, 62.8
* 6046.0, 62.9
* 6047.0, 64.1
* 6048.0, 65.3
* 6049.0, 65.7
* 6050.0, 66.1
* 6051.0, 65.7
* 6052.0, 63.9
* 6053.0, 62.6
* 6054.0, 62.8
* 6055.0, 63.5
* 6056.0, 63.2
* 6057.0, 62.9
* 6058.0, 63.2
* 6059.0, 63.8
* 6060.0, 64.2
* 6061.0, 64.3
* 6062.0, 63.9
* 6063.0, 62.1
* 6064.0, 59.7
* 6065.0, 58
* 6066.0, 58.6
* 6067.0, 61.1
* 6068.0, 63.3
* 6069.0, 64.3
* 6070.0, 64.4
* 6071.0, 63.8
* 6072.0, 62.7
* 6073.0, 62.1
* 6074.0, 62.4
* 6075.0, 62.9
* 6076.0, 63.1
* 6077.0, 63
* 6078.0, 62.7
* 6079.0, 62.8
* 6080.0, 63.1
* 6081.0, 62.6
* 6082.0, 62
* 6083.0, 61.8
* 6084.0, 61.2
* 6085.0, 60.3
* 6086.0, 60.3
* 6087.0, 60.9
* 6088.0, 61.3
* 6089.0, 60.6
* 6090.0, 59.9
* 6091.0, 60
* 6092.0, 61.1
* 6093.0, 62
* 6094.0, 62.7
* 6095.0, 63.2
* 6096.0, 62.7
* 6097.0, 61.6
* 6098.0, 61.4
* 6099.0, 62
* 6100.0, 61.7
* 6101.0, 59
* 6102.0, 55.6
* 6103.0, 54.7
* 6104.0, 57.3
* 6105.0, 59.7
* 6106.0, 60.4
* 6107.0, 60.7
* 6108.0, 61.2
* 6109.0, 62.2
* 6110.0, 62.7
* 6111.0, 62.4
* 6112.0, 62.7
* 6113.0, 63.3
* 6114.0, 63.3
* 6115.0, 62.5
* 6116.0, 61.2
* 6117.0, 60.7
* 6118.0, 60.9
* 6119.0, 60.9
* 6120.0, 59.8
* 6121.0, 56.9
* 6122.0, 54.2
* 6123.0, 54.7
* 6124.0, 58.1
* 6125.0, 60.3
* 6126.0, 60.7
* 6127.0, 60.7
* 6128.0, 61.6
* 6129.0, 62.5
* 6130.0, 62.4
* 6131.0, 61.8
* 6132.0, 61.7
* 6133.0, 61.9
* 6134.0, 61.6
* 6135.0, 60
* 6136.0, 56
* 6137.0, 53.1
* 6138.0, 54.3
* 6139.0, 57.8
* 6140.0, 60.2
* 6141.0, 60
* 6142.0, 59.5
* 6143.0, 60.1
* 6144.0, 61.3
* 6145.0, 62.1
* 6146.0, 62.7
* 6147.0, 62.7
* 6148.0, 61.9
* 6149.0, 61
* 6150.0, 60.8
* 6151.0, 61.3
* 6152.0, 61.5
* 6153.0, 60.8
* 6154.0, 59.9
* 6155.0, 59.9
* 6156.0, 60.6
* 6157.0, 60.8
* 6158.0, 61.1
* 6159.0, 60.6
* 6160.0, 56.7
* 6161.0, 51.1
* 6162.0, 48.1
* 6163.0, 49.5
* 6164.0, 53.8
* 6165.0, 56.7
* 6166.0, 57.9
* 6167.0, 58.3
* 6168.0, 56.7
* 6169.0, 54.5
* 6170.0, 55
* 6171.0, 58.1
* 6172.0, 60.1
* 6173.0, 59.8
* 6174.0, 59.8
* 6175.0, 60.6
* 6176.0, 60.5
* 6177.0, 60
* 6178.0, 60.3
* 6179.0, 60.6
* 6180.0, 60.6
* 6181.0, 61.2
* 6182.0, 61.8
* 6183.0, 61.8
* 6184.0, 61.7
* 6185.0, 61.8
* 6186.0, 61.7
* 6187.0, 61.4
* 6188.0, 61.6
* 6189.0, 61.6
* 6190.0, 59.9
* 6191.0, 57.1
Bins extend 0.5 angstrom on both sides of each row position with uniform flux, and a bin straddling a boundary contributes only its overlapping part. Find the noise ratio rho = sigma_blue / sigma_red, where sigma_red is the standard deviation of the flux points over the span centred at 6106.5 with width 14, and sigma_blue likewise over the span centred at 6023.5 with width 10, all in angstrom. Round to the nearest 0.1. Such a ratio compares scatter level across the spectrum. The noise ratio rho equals 0.5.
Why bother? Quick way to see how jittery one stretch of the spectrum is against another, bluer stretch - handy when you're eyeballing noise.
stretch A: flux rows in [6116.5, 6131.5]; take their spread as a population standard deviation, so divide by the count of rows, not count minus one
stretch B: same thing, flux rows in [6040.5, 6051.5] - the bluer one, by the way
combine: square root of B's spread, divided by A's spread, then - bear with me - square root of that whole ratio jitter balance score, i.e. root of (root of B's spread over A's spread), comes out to 0.68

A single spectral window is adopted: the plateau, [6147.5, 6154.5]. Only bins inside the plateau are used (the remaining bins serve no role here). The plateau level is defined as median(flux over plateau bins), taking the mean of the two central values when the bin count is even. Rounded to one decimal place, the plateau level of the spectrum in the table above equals 61.0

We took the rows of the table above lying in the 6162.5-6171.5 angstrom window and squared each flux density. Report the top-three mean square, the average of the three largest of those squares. 3376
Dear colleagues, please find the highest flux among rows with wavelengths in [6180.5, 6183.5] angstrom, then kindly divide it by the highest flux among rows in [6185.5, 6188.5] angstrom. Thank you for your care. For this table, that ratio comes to 1.00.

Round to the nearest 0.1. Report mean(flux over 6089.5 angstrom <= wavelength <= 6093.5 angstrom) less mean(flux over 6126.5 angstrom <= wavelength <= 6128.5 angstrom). -0.4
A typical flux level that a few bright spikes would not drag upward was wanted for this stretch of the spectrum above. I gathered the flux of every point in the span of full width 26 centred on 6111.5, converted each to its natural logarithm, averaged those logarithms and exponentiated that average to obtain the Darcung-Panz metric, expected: 59.9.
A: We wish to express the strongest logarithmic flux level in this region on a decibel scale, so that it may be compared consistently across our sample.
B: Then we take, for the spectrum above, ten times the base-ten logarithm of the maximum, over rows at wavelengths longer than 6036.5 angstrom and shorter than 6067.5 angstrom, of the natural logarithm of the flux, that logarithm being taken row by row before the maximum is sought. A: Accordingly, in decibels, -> 6.22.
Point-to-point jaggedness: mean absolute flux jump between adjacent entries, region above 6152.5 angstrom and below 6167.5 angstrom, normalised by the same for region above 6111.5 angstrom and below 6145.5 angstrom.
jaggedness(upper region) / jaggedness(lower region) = 1.54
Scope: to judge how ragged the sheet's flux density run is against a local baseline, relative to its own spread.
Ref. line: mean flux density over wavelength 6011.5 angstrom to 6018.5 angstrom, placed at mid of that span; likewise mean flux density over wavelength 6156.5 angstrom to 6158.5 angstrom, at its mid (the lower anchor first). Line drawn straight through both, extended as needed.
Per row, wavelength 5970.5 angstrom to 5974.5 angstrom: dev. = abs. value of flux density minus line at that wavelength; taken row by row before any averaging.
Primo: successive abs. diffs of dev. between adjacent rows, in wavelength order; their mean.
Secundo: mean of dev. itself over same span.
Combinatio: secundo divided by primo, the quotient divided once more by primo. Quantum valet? 19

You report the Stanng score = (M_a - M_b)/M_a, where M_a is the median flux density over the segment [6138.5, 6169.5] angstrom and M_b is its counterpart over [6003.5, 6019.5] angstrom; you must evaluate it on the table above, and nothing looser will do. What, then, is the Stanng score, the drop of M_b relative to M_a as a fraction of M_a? -0.029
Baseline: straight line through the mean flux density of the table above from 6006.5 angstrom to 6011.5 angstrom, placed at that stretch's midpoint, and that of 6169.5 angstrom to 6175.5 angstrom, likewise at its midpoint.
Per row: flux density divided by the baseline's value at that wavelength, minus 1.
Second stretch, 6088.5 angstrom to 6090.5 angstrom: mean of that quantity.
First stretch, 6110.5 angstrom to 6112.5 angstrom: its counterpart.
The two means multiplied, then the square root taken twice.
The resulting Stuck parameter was 0.14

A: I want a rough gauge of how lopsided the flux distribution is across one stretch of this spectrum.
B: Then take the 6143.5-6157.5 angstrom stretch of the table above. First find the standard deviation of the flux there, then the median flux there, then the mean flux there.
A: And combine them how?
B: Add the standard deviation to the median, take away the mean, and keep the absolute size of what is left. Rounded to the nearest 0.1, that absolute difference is 0.8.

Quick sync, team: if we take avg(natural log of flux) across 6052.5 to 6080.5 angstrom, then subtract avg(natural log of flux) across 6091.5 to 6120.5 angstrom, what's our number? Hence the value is 0.03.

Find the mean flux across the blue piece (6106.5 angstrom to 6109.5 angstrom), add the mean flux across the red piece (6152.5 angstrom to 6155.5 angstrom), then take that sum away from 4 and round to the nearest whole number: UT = -118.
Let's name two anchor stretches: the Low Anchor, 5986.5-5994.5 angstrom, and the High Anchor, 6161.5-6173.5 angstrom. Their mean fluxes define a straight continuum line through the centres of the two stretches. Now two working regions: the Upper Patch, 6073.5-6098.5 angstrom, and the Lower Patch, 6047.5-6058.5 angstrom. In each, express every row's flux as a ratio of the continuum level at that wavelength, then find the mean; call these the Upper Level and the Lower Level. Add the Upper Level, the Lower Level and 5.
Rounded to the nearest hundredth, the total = 7.10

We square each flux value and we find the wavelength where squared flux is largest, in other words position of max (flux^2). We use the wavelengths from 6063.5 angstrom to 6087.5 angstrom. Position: 6070.0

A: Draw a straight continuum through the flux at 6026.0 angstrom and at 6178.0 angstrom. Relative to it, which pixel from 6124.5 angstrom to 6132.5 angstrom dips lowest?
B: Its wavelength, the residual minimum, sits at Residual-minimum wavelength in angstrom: 6125.0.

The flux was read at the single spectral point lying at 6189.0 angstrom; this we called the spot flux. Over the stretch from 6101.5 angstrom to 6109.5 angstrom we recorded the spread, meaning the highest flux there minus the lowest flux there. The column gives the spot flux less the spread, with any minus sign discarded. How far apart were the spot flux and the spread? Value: 54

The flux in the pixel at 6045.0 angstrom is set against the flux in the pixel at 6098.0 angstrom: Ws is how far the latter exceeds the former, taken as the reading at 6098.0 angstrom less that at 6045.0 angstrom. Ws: -1.40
